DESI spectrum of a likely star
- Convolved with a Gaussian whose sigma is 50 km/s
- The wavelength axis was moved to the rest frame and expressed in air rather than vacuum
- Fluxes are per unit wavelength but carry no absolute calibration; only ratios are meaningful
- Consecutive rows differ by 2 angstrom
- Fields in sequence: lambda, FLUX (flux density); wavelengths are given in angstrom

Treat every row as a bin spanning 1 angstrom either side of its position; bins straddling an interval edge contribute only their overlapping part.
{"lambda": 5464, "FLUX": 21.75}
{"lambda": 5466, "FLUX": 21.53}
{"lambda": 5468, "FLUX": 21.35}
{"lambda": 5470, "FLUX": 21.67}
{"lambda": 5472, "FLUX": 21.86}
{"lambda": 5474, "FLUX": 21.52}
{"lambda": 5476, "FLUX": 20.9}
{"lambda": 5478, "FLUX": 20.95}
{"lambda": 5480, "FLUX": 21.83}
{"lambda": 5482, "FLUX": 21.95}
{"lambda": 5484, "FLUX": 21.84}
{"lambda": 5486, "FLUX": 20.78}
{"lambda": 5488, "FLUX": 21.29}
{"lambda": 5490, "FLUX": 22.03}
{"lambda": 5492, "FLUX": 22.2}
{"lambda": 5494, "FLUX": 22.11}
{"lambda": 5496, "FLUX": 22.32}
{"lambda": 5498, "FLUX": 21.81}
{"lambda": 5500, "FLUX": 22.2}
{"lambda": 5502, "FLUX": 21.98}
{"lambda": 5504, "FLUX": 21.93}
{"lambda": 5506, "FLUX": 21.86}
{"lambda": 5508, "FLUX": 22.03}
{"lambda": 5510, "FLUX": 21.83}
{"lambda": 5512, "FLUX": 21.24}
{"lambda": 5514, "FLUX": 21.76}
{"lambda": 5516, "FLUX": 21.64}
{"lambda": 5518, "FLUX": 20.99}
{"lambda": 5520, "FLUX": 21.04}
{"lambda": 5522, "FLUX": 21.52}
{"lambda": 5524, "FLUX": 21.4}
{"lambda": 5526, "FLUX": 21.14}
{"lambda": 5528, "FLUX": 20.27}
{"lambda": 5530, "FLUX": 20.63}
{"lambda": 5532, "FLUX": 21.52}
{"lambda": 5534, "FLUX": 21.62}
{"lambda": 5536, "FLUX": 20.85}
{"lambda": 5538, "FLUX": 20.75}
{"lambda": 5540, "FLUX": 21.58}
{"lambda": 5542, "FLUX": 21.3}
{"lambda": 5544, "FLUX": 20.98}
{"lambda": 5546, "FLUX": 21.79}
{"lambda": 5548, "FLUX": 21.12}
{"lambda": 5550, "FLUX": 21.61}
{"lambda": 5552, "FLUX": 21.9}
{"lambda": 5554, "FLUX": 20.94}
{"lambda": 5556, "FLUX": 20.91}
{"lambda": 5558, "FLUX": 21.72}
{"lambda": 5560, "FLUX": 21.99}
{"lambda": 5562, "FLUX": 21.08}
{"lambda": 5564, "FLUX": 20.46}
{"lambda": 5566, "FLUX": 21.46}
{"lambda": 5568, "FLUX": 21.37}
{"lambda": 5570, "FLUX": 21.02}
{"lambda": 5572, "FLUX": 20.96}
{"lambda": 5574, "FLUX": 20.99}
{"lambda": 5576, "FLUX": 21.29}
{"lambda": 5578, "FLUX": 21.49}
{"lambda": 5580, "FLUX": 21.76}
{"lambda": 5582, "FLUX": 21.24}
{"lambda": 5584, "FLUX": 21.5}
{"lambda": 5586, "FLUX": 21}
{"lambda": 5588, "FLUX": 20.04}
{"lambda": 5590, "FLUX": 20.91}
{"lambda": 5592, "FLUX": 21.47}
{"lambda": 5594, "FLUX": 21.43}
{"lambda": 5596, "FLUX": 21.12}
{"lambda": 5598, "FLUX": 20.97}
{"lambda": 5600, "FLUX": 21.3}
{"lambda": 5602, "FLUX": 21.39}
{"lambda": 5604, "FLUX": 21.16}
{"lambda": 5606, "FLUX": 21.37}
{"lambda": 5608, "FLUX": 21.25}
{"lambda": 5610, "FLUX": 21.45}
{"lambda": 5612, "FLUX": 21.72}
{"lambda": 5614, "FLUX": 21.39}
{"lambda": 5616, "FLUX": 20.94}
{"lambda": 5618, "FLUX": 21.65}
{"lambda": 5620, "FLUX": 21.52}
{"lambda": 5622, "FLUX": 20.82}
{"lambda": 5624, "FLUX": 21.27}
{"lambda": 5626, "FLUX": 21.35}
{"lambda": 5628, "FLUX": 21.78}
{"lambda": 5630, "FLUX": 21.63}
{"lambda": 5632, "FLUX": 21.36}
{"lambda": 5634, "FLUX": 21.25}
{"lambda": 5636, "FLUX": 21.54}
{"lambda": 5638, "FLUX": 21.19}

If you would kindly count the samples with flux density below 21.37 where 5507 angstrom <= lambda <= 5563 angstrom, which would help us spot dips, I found 14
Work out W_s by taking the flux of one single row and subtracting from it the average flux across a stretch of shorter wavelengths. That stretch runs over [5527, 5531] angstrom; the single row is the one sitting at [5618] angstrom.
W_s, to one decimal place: 1.2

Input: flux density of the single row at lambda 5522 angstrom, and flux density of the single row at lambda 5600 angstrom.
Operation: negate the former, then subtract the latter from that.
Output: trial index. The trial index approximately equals -42.8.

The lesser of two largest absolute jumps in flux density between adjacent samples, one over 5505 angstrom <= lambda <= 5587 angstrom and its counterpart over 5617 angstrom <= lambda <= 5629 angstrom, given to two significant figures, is 0.70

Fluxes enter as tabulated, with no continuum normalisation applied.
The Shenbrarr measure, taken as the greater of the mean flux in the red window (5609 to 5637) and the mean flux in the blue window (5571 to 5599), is 21.4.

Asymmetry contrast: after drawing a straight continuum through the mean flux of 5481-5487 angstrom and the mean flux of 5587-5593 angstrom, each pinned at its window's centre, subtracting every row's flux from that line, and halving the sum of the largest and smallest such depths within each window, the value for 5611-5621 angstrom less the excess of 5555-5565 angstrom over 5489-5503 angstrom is -1.1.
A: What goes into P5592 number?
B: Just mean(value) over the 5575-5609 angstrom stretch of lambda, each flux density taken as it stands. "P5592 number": 21.2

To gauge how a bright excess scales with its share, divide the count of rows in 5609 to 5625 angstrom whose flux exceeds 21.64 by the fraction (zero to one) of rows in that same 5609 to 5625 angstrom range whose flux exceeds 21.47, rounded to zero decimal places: 5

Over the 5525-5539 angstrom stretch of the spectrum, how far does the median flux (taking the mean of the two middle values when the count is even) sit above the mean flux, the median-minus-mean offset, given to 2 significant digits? -0.12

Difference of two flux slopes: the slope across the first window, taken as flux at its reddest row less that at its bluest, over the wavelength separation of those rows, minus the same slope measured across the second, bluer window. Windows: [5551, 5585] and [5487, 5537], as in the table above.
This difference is -0.003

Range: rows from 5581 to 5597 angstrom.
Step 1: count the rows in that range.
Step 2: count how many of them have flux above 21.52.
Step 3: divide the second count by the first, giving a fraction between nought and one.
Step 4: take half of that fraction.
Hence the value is 0.00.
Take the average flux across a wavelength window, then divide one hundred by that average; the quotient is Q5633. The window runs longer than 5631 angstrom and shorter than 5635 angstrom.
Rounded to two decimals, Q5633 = 4.69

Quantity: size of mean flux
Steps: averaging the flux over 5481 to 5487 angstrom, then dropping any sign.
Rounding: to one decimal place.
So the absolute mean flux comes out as 21.5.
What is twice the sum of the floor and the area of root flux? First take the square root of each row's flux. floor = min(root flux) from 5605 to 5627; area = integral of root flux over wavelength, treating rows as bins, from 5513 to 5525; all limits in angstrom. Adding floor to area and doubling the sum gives 120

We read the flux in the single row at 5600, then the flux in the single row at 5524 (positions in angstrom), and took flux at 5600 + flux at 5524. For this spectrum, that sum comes 42.7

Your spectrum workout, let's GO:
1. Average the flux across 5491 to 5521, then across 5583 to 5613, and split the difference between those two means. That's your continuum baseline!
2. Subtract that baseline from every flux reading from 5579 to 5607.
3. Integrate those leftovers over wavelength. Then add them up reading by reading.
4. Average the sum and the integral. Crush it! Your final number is -6.5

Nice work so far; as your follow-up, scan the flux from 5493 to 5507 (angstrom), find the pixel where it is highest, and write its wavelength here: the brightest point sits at 5496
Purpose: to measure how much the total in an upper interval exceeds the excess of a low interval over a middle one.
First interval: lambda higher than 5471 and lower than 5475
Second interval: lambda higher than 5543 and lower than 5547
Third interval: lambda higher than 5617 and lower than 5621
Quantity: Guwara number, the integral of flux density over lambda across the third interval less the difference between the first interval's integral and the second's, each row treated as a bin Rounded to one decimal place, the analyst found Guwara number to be 85.1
